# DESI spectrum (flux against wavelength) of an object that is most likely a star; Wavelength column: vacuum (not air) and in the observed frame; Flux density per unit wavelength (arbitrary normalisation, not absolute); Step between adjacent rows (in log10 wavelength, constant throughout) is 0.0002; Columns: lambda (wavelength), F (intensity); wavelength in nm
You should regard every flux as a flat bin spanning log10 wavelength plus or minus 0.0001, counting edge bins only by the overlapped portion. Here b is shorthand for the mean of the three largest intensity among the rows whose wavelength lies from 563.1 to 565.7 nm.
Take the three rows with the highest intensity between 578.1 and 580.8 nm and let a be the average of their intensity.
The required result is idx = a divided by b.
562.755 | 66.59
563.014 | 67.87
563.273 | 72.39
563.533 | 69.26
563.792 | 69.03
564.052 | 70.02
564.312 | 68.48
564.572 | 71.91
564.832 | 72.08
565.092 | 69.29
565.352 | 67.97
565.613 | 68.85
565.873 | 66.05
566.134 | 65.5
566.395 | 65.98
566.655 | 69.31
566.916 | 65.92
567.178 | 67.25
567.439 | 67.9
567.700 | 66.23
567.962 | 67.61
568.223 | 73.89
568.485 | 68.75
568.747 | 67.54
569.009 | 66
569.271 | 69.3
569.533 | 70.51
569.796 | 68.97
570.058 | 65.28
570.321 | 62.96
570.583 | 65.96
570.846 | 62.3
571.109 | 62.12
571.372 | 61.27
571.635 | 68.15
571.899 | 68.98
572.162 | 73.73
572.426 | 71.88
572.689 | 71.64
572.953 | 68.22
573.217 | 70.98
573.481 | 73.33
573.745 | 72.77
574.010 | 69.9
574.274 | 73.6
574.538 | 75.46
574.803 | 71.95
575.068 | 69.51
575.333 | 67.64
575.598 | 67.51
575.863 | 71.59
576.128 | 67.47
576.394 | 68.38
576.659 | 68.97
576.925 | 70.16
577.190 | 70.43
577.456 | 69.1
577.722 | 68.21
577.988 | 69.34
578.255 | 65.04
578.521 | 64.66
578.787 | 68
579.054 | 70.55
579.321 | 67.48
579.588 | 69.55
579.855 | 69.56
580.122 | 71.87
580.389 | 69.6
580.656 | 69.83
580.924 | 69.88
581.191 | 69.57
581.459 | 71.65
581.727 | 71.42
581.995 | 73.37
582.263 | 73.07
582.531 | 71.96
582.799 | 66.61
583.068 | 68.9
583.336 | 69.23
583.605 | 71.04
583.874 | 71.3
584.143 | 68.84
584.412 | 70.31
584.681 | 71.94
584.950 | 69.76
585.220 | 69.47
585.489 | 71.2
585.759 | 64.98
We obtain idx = 0.98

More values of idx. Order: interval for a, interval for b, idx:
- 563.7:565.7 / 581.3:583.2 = 0.98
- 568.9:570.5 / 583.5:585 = 0.97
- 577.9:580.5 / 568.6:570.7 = 1.02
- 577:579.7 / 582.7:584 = 1.00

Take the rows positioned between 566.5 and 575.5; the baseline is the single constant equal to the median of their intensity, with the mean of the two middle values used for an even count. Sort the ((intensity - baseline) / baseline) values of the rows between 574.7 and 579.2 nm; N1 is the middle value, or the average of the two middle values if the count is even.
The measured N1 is 0.002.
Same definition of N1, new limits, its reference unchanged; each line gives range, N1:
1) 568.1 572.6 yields -0.010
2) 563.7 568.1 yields -0.013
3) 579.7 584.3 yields 0.015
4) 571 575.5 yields 0.031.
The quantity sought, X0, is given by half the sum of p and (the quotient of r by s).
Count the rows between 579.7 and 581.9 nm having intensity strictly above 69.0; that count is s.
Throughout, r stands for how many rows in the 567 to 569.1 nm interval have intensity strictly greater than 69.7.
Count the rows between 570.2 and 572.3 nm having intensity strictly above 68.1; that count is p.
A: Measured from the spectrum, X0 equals 1.6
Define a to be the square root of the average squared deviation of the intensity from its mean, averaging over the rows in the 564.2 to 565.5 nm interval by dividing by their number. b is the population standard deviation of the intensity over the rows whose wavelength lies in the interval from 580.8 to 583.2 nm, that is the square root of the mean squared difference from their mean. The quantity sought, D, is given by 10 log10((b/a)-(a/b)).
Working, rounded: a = 1.7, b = 2.0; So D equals -5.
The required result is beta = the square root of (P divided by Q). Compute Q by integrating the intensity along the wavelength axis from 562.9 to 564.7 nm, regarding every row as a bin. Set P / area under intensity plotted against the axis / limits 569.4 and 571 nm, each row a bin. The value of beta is 0.92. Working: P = 106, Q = 126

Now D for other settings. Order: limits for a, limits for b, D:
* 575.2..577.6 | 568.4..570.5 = 0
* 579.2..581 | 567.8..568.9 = 2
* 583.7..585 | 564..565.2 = -3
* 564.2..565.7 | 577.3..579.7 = -5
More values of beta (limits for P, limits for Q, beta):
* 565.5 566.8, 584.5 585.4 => 1.17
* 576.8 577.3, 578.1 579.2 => 0.69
